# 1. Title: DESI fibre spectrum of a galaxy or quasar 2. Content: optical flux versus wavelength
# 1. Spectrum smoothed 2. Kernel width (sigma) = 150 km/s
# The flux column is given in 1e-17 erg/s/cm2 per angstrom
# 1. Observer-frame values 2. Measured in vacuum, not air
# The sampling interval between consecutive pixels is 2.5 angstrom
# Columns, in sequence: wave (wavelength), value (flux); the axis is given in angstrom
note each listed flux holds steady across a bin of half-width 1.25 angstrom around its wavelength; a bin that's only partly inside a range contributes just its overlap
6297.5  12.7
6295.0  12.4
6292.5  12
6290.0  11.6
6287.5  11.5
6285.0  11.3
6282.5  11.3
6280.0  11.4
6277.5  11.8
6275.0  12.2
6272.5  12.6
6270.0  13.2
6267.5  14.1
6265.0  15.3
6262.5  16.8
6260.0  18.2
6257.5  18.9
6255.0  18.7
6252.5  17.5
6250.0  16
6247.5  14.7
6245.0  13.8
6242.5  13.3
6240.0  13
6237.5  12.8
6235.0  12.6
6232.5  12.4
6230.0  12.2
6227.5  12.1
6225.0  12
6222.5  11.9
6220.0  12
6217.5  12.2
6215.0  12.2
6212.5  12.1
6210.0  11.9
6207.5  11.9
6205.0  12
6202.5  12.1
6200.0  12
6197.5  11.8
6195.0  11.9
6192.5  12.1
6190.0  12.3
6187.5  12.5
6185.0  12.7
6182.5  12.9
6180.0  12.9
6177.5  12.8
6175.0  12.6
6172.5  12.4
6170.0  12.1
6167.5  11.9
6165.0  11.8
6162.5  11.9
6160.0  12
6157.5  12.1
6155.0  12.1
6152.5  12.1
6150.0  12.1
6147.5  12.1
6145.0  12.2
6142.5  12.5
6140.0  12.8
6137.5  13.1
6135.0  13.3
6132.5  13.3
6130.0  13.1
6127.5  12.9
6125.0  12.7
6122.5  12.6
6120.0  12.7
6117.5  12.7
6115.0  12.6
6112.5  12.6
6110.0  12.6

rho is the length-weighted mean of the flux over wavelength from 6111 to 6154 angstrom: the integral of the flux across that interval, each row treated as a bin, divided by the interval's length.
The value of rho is 12.7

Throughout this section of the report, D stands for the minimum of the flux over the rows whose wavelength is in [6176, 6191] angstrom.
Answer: 12.3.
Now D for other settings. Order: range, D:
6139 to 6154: 12.1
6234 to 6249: 12.6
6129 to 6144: 12.5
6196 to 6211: 11.8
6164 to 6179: 11.8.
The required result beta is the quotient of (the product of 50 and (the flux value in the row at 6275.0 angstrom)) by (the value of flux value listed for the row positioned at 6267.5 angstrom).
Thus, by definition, 43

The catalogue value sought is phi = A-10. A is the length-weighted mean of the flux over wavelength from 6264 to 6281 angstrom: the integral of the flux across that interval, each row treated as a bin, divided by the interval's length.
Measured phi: 2.9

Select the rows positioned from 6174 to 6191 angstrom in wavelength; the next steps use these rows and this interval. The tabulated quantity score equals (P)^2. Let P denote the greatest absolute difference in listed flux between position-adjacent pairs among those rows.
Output 0.04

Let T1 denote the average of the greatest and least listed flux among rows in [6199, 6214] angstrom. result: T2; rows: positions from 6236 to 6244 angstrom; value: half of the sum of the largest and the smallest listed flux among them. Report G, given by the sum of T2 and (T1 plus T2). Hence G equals 38.1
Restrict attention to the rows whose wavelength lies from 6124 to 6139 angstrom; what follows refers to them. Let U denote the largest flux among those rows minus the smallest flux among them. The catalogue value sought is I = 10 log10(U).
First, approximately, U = 0.6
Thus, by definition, -2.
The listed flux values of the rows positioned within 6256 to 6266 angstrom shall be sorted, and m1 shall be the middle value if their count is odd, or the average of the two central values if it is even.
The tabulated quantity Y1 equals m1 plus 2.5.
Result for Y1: 20.0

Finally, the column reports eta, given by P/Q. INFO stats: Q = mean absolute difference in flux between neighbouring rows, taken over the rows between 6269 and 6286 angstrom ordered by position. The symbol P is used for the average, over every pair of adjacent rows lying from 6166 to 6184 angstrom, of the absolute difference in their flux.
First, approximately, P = 0.17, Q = 0.32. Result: 1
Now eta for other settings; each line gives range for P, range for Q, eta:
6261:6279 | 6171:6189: 6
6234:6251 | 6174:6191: 4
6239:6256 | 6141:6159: 14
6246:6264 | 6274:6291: 5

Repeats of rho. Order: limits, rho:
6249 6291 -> 14.3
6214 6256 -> 13.5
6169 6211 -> 12.3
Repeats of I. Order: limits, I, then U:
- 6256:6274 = 8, 6.3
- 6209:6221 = -5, 0.3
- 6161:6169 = -10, 0.1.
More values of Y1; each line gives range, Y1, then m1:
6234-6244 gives 15.4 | 12.9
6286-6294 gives 14.1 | 11.6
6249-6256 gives 20.0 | 17.5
